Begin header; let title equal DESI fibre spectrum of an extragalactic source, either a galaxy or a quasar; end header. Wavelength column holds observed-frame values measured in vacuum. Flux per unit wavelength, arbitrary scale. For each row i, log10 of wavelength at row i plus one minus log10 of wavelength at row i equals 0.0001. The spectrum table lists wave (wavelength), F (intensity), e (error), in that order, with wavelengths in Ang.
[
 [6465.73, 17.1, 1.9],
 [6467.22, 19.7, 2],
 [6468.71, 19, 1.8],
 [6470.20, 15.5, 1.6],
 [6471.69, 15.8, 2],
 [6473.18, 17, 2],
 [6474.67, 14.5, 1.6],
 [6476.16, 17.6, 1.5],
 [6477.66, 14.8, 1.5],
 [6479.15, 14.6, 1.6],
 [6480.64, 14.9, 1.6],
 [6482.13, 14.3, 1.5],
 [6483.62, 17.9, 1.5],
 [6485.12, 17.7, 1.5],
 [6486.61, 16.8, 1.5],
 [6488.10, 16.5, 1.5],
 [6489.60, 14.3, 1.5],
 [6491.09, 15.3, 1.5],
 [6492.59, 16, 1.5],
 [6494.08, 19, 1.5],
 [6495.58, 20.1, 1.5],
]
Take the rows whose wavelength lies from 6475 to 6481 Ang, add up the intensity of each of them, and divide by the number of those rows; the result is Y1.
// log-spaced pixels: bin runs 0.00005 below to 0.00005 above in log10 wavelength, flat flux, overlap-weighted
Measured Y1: 15.5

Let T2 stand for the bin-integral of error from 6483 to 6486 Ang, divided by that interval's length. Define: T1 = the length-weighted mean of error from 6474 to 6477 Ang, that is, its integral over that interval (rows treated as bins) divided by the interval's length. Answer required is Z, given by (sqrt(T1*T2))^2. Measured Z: 2.31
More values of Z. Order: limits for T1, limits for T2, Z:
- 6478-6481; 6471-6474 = 3.16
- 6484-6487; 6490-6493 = 2.25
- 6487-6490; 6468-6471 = 2.55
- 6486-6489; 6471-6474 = 2.98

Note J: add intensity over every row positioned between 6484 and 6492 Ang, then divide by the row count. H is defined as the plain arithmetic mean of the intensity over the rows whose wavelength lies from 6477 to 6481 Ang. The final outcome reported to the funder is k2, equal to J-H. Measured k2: 1.4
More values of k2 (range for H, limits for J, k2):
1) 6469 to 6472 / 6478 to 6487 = 0.4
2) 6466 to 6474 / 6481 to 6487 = -0.7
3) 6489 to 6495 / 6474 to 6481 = -0.9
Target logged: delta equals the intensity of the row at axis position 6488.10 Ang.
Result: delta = 16.5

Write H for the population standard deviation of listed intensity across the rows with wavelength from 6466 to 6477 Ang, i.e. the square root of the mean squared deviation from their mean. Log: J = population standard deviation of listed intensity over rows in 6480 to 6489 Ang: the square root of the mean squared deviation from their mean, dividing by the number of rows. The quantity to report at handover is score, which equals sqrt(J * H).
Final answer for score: 1.53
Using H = 1.8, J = 1.34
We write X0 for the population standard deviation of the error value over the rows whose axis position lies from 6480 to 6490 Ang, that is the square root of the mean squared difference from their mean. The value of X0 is 0.035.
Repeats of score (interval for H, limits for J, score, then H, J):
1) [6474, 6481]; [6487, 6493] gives 0.98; 1.2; 0.83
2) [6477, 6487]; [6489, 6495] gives 1.59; 1.4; 1.75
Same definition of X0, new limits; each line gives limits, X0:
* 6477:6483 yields 0.050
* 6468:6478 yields 0.203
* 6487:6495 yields 0.000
